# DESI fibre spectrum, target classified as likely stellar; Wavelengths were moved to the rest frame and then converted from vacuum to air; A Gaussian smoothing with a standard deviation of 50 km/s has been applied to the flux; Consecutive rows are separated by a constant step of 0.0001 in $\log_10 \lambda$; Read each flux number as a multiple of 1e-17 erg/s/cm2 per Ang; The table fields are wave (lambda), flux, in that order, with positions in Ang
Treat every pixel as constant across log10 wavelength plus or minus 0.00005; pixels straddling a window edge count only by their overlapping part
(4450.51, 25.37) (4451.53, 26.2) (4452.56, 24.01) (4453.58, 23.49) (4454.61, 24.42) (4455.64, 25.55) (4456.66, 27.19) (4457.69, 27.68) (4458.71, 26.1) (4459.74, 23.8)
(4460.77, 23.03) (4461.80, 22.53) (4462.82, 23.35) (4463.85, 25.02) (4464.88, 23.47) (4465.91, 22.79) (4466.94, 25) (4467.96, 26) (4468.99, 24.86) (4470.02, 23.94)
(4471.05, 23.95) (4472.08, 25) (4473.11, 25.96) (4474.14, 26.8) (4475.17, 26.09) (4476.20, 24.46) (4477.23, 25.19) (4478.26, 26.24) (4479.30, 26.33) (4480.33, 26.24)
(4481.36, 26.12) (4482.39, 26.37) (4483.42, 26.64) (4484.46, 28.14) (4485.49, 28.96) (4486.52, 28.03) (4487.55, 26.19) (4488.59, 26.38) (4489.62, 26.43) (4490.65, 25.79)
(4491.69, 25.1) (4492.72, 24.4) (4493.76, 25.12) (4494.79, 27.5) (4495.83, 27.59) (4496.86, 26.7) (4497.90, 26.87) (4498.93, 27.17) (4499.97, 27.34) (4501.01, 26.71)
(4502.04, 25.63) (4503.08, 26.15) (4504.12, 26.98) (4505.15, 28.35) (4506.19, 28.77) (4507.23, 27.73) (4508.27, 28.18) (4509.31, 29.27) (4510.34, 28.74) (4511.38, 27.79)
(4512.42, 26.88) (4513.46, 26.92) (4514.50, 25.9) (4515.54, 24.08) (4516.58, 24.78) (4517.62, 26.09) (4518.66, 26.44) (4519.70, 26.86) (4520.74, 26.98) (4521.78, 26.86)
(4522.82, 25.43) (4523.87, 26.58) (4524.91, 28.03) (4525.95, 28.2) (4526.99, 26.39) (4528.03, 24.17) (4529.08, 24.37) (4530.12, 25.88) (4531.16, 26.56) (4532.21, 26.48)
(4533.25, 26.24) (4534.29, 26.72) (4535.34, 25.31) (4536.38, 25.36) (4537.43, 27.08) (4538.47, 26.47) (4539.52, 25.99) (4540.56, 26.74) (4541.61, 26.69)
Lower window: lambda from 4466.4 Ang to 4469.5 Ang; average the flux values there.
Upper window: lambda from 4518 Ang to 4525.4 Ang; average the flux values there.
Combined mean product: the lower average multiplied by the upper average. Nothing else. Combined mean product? 676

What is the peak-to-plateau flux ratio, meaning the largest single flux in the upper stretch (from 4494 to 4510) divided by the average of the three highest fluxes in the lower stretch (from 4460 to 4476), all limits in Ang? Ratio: 1.11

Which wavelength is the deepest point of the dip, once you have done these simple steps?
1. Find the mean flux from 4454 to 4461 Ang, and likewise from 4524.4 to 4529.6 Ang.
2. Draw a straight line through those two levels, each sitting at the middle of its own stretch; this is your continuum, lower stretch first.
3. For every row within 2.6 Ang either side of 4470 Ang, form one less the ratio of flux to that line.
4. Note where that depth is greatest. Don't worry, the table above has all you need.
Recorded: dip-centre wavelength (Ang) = 4471.05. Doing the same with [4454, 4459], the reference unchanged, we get 4454.61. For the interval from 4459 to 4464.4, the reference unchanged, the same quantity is 4461.80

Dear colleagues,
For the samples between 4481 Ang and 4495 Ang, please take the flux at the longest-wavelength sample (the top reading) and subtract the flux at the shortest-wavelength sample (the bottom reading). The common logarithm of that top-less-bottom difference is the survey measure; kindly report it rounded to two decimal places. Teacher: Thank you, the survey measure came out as 0.14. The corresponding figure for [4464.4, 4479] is 0.44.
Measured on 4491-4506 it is 0.51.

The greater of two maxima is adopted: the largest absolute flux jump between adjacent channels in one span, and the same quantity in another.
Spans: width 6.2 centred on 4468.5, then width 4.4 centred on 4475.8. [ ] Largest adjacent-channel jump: 2.21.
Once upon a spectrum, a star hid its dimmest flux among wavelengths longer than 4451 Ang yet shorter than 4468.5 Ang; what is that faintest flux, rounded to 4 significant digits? 22.53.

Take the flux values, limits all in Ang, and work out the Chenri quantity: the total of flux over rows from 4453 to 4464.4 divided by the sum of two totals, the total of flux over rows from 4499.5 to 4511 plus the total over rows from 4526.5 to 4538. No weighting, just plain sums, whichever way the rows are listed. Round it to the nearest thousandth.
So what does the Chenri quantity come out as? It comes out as 0.463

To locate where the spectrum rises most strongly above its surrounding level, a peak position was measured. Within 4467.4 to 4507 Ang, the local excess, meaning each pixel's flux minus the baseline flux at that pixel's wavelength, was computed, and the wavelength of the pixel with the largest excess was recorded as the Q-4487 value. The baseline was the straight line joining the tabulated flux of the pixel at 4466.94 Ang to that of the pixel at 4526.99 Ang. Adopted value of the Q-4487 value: 4485.49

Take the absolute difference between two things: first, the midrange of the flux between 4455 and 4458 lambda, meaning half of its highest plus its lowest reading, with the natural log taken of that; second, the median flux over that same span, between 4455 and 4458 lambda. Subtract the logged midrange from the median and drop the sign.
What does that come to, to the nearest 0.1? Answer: 23.9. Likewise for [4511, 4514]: 23.6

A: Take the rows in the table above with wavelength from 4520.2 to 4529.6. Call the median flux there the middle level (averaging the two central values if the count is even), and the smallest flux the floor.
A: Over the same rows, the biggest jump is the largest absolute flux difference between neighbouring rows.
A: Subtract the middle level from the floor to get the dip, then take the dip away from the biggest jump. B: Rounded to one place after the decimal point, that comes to 4.6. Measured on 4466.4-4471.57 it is 2.1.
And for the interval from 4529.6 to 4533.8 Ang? 1.2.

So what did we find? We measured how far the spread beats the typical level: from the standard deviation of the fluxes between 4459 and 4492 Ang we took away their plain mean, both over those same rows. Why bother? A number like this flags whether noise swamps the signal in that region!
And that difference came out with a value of -23.9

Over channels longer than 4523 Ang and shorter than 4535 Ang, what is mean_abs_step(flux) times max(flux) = 24.9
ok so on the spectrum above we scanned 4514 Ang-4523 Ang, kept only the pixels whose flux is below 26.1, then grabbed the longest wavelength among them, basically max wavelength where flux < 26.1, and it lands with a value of 4522.82 Ang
